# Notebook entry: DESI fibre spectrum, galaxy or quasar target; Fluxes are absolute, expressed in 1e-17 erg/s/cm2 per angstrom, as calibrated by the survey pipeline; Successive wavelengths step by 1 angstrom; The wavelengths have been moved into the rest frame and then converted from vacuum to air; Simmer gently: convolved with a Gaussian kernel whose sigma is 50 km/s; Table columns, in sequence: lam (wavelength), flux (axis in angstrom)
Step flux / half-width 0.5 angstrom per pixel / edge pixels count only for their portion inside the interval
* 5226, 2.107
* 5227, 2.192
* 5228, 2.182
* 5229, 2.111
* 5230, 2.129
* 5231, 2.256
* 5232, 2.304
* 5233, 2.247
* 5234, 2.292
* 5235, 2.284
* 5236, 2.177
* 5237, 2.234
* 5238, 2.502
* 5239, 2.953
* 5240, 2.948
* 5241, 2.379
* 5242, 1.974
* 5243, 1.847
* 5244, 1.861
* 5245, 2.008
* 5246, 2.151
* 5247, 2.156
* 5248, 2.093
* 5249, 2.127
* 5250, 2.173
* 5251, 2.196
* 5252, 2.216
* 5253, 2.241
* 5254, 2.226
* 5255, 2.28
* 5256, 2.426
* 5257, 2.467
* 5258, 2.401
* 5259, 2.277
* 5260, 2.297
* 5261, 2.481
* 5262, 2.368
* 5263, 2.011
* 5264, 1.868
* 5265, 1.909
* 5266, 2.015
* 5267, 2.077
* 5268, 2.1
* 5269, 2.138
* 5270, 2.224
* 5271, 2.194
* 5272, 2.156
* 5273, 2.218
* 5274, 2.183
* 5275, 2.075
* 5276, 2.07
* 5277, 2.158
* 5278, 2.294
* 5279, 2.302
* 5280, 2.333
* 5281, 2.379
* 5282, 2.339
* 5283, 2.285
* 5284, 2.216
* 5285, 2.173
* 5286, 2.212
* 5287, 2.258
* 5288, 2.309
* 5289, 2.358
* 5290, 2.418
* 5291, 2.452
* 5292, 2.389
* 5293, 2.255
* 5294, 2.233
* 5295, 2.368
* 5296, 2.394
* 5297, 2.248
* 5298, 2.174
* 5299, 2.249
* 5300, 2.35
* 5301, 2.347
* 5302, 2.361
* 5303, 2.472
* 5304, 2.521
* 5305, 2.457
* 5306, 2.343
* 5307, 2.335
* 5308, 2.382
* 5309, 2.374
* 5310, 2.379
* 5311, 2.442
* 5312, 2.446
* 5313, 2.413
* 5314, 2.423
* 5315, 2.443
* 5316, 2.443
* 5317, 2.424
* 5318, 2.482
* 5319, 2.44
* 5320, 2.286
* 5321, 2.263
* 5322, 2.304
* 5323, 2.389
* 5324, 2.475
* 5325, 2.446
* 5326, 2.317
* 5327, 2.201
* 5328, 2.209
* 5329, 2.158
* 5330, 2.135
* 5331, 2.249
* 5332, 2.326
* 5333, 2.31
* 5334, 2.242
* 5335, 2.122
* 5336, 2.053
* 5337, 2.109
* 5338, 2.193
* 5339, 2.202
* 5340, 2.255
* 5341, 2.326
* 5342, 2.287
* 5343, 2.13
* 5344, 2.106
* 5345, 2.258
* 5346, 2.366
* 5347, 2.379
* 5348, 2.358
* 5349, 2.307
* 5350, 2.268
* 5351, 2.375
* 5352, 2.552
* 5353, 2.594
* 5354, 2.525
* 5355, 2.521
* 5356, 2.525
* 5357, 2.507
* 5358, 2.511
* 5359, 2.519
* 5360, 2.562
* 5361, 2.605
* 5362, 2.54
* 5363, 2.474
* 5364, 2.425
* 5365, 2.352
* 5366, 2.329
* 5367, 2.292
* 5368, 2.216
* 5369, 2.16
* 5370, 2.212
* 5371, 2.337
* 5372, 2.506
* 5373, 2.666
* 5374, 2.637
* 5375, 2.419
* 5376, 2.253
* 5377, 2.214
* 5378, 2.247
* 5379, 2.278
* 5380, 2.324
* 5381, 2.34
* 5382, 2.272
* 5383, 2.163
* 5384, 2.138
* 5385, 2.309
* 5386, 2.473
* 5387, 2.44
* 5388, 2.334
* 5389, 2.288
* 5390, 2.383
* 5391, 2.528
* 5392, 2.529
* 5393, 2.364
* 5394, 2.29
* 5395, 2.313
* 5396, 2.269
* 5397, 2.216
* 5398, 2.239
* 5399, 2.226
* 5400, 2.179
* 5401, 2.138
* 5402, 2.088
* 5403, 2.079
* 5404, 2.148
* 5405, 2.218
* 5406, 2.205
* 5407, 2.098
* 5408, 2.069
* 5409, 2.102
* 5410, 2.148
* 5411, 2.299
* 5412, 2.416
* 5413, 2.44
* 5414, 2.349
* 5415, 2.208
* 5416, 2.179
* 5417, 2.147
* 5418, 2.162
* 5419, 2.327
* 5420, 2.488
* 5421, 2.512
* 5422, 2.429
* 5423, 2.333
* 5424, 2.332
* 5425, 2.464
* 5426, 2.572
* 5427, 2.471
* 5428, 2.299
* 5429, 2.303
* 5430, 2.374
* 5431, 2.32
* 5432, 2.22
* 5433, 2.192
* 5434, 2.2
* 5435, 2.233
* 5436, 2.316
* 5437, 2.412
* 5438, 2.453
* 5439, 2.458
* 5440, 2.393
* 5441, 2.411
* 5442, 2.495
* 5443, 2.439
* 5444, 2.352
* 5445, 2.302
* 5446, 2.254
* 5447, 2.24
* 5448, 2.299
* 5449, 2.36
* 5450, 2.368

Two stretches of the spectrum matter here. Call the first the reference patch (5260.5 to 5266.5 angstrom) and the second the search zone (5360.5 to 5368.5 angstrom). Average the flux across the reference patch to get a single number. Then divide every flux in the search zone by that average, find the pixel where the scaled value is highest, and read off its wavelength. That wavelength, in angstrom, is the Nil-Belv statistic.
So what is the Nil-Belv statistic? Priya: 5361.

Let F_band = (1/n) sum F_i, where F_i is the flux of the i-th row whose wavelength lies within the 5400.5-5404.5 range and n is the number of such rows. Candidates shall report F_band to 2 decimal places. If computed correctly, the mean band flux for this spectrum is 2.11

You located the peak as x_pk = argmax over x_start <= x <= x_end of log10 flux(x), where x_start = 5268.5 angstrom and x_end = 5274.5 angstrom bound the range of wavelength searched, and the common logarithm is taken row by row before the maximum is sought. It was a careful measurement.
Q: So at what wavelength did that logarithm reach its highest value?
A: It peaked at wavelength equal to 5270 angstrom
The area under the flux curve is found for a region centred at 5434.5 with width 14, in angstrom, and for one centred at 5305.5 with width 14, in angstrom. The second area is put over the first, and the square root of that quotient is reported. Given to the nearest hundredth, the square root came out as 1.01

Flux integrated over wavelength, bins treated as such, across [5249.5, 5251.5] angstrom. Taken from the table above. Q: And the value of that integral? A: 4.37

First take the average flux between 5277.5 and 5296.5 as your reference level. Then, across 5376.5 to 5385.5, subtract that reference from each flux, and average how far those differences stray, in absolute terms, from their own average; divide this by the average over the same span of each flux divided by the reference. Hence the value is 0.06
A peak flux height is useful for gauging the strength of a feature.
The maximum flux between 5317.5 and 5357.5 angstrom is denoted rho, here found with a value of 2.594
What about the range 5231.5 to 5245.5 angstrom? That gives 2.953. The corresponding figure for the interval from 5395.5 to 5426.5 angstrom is 2.572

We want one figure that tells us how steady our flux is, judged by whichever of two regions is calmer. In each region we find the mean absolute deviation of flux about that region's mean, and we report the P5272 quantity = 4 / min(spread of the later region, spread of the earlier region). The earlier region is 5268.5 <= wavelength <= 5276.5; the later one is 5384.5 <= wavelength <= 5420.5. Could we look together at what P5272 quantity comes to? 84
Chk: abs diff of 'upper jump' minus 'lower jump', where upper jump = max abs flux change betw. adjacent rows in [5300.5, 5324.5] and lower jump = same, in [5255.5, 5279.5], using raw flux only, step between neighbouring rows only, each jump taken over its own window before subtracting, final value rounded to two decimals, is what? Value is 0.20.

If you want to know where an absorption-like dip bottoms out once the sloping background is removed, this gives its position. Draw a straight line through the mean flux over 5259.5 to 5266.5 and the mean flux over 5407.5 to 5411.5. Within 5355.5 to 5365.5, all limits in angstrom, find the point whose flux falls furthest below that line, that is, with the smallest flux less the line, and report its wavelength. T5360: 5365 angstrom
